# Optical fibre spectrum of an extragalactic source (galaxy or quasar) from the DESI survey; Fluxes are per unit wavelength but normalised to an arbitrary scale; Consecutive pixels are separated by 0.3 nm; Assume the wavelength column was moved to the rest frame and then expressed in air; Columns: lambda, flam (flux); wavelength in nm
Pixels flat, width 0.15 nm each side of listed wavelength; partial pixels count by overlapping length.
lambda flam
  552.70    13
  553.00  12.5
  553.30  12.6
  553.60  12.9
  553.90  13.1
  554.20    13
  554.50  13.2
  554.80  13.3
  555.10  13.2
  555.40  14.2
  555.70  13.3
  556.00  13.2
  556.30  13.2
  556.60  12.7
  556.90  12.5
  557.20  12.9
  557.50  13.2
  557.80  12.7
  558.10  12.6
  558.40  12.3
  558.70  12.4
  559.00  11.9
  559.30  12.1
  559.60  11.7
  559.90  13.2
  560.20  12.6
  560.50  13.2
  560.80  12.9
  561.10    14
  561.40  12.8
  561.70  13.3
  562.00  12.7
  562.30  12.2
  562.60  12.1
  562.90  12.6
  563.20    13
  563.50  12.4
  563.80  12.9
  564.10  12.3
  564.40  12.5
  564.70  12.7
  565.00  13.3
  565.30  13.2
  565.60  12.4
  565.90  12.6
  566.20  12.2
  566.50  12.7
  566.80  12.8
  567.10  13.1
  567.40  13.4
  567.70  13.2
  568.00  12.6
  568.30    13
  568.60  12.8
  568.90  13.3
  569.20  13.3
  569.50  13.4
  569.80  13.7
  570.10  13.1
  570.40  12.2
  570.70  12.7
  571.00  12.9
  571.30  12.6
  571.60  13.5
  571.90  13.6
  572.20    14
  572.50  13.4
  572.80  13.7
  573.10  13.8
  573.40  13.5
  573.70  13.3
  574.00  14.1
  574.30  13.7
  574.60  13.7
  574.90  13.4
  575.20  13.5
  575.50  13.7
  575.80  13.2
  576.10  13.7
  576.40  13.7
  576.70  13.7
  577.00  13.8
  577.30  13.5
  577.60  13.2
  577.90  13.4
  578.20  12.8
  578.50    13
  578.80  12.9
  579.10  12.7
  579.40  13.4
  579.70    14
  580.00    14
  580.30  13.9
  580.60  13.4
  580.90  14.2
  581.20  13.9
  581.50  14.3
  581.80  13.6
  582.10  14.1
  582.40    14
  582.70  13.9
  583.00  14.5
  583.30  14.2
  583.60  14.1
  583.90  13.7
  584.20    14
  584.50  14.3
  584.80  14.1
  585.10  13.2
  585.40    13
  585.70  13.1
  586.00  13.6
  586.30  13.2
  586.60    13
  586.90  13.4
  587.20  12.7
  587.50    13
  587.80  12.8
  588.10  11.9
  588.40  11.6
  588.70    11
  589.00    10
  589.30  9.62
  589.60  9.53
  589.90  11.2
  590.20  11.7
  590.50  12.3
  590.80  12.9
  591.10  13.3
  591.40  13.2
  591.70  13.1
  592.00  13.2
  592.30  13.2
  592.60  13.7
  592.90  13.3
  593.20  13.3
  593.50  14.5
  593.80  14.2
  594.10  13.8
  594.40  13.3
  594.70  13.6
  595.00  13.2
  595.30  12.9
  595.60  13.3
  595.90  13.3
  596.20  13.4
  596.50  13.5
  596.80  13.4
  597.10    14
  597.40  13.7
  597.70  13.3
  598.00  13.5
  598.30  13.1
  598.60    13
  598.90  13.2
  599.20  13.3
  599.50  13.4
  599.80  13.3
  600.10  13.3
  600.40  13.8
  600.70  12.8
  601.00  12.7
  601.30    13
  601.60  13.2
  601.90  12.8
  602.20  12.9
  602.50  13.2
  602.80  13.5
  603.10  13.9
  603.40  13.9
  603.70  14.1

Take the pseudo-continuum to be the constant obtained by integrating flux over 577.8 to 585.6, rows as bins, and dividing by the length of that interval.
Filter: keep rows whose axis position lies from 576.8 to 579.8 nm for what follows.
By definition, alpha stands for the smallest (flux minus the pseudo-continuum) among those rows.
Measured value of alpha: -1.0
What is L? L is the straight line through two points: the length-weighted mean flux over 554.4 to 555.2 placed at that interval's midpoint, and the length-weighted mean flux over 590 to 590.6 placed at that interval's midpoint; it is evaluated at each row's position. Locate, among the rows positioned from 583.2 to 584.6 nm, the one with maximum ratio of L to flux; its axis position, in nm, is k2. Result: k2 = 583.90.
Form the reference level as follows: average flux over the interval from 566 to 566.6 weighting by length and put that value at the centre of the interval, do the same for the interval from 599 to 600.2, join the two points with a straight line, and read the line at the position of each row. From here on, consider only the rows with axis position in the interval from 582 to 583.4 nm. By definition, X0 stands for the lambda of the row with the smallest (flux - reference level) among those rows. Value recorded 582.70 nm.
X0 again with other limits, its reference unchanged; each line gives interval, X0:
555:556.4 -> 556.30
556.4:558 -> 556.90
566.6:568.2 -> 568.00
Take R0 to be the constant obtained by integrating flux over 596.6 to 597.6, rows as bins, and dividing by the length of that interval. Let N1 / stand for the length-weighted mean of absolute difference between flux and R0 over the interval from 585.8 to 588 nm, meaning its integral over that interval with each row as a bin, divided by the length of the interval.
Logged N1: 0.60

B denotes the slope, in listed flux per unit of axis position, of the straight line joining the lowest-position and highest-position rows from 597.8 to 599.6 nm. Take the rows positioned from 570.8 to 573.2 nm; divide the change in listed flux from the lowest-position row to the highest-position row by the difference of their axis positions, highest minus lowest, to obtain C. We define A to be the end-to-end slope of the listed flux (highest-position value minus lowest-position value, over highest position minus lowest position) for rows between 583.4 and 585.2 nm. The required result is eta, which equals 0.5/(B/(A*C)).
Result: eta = 1.93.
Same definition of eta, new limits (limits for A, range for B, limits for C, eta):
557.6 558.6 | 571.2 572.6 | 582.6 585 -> -0.05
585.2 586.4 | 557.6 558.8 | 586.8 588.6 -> 0.40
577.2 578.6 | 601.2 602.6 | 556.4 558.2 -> 0.08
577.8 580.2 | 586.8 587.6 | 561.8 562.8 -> 0.21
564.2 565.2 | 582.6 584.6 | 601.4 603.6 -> 1.17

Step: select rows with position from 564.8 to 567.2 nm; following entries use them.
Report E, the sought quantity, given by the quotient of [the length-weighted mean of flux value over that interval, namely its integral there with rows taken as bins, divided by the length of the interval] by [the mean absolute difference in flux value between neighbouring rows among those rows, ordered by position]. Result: 37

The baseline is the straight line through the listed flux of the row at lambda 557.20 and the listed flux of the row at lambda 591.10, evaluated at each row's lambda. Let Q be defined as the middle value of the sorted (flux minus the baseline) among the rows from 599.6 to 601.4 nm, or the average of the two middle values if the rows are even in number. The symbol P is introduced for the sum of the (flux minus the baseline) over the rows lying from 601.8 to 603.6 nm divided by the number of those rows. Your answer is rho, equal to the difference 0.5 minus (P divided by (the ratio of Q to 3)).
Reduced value 0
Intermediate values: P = -0.07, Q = -0.26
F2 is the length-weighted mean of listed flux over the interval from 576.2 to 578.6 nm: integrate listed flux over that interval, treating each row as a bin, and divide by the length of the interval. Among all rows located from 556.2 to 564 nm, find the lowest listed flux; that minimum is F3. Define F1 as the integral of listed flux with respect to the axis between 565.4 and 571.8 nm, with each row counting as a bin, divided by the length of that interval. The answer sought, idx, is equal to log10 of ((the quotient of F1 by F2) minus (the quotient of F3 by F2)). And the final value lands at -1.04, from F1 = 12.9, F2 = 13.4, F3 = 11.7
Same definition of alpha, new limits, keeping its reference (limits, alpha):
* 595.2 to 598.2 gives -0.8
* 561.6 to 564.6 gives -1.6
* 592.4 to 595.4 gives -0.8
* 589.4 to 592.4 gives -4.2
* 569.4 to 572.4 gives -1.5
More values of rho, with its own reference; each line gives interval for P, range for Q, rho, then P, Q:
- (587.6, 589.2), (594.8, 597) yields -102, -1.81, -0.05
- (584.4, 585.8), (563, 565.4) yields 6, 0.31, -0.18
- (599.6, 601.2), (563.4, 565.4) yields -2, -0.23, -0.29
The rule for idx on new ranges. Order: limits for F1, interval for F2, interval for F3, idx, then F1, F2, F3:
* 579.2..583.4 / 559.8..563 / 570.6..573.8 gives -0.98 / 13.9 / 12.9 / 12.6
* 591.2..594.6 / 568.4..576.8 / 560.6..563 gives -0.97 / 13.5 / 13.4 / 12.1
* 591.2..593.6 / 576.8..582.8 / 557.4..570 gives -0.90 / 13.4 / 13.6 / 11.7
